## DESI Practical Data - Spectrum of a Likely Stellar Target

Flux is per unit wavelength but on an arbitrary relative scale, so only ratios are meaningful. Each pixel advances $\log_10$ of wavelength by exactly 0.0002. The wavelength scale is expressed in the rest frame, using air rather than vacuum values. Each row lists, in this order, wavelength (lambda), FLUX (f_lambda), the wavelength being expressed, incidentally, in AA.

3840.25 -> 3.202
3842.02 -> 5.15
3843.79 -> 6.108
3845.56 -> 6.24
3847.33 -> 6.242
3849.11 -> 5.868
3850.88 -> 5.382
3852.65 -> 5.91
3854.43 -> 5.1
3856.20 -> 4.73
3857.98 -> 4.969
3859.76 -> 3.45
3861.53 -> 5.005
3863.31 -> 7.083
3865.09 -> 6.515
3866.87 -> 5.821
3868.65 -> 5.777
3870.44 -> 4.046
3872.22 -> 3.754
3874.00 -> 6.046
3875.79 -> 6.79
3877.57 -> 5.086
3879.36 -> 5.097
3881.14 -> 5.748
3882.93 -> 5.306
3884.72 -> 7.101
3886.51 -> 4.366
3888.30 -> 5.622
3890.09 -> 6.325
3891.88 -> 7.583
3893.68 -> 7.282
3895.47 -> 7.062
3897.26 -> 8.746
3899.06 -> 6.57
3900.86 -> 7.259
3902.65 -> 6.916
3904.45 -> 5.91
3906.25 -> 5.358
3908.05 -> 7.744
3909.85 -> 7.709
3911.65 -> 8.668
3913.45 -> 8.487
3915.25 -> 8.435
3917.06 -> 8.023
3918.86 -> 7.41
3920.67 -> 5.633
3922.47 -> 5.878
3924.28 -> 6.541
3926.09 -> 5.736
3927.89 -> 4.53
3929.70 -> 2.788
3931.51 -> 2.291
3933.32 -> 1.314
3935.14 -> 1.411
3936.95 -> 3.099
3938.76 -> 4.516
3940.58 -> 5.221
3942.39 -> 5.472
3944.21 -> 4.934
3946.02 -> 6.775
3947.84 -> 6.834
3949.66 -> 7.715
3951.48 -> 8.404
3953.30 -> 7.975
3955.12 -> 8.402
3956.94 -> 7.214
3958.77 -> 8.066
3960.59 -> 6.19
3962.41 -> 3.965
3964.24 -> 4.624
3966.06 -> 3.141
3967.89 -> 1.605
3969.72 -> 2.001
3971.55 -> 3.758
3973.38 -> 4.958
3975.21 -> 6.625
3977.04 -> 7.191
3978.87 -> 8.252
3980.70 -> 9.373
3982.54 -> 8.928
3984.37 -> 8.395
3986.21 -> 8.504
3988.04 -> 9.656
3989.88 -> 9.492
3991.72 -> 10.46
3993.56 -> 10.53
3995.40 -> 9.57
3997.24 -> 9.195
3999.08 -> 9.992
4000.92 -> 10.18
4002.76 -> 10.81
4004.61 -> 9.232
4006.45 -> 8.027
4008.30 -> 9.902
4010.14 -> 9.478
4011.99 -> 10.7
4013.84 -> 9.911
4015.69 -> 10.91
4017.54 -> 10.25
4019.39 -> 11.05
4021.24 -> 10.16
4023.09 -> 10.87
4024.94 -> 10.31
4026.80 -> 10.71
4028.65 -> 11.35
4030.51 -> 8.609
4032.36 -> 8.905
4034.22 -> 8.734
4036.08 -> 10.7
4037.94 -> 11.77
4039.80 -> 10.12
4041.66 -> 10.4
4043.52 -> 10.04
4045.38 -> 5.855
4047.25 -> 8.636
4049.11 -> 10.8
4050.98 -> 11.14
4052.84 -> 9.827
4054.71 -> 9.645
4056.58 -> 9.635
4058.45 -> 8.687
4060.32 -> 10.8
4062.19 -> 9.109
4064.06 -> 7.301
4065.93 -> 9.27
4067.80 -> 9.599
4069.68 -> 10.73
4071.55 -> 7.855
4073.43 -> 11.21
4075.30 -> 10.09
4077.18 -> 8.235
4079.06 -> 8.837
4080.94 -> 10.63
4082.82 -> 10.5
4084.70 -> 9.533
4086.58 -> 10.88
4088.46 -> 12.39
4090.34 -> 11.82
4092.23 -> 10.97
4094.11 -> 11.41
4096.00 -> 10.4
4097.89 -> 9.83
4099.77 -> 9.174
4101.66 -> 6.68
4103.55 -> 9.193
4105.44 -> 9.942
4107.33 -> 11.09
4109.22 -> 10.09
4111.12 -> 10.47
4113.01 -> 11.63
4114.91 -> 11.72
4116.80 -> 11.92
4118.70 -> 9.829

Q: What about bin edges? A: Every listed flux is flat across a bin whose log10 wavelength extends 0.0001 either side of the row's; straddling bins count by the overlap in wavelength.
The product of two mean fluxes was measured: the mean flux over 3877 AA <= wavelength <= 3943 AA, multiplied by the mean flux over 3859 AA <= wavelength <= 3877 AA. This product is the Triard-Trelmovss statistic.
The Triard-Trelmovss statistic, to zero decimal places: 32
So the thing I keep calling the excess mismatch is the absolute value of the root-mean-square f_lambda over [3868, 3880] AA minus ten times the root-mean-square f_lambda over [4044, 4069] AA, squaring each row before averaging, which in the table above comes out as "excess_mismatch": 88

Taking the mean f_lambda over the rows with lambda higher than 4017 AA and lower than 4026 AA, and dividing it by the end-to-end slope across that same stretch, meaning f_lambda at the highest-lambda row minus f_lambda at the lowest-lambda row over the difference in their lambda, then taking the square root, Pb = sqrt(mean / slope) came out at 36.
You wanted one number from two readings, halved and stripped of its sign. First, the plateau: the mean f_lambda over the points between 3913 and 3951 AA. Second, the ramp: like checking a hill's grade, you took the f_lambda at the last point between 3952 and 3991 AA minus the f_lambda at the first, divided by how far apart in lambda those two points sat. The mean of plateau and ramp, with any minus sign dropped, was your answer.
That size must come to 2.71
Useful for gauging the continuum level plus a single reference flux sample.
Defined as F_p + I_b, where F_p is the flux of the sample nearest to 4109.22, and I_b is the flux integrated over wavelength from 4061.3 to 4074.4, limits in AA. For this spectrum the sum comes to 132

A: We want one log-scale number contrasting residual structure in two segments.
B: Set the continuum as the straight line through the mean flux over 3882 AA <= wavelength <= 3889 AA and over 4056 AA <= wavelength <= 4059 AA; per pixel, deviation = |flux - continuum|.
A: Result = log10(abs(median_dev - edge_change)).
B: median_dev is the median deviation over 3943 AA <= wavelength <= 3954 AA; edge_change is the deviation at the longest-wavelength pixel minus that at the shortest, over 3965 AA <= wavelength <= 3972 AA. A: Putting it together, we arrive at 0.1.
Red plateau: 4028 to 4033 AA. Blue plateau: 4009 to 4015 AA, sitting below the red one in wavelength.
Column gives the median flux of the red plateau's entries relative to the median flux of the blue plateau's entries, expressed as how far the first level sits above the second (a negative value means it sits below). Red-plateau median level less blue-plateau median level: -1.0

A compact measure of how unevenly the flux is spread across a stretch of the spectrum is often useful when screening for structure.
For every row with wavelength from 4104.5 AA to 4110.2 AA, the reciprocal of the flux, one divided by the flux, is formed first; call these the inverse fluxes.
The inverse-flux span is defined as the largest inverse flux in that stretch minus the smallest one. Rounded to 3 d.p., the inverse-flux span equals 0.010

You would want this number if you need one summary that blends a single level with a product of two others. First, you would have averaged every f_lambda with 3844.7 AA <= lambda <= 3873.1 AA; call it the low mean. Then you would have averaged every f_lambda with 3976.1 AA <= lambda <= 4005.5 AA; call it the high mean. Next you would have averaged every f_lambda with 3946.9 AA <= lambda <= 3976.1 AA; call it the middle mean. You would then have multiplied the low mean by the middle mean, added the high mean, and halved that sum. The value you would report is 20.0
